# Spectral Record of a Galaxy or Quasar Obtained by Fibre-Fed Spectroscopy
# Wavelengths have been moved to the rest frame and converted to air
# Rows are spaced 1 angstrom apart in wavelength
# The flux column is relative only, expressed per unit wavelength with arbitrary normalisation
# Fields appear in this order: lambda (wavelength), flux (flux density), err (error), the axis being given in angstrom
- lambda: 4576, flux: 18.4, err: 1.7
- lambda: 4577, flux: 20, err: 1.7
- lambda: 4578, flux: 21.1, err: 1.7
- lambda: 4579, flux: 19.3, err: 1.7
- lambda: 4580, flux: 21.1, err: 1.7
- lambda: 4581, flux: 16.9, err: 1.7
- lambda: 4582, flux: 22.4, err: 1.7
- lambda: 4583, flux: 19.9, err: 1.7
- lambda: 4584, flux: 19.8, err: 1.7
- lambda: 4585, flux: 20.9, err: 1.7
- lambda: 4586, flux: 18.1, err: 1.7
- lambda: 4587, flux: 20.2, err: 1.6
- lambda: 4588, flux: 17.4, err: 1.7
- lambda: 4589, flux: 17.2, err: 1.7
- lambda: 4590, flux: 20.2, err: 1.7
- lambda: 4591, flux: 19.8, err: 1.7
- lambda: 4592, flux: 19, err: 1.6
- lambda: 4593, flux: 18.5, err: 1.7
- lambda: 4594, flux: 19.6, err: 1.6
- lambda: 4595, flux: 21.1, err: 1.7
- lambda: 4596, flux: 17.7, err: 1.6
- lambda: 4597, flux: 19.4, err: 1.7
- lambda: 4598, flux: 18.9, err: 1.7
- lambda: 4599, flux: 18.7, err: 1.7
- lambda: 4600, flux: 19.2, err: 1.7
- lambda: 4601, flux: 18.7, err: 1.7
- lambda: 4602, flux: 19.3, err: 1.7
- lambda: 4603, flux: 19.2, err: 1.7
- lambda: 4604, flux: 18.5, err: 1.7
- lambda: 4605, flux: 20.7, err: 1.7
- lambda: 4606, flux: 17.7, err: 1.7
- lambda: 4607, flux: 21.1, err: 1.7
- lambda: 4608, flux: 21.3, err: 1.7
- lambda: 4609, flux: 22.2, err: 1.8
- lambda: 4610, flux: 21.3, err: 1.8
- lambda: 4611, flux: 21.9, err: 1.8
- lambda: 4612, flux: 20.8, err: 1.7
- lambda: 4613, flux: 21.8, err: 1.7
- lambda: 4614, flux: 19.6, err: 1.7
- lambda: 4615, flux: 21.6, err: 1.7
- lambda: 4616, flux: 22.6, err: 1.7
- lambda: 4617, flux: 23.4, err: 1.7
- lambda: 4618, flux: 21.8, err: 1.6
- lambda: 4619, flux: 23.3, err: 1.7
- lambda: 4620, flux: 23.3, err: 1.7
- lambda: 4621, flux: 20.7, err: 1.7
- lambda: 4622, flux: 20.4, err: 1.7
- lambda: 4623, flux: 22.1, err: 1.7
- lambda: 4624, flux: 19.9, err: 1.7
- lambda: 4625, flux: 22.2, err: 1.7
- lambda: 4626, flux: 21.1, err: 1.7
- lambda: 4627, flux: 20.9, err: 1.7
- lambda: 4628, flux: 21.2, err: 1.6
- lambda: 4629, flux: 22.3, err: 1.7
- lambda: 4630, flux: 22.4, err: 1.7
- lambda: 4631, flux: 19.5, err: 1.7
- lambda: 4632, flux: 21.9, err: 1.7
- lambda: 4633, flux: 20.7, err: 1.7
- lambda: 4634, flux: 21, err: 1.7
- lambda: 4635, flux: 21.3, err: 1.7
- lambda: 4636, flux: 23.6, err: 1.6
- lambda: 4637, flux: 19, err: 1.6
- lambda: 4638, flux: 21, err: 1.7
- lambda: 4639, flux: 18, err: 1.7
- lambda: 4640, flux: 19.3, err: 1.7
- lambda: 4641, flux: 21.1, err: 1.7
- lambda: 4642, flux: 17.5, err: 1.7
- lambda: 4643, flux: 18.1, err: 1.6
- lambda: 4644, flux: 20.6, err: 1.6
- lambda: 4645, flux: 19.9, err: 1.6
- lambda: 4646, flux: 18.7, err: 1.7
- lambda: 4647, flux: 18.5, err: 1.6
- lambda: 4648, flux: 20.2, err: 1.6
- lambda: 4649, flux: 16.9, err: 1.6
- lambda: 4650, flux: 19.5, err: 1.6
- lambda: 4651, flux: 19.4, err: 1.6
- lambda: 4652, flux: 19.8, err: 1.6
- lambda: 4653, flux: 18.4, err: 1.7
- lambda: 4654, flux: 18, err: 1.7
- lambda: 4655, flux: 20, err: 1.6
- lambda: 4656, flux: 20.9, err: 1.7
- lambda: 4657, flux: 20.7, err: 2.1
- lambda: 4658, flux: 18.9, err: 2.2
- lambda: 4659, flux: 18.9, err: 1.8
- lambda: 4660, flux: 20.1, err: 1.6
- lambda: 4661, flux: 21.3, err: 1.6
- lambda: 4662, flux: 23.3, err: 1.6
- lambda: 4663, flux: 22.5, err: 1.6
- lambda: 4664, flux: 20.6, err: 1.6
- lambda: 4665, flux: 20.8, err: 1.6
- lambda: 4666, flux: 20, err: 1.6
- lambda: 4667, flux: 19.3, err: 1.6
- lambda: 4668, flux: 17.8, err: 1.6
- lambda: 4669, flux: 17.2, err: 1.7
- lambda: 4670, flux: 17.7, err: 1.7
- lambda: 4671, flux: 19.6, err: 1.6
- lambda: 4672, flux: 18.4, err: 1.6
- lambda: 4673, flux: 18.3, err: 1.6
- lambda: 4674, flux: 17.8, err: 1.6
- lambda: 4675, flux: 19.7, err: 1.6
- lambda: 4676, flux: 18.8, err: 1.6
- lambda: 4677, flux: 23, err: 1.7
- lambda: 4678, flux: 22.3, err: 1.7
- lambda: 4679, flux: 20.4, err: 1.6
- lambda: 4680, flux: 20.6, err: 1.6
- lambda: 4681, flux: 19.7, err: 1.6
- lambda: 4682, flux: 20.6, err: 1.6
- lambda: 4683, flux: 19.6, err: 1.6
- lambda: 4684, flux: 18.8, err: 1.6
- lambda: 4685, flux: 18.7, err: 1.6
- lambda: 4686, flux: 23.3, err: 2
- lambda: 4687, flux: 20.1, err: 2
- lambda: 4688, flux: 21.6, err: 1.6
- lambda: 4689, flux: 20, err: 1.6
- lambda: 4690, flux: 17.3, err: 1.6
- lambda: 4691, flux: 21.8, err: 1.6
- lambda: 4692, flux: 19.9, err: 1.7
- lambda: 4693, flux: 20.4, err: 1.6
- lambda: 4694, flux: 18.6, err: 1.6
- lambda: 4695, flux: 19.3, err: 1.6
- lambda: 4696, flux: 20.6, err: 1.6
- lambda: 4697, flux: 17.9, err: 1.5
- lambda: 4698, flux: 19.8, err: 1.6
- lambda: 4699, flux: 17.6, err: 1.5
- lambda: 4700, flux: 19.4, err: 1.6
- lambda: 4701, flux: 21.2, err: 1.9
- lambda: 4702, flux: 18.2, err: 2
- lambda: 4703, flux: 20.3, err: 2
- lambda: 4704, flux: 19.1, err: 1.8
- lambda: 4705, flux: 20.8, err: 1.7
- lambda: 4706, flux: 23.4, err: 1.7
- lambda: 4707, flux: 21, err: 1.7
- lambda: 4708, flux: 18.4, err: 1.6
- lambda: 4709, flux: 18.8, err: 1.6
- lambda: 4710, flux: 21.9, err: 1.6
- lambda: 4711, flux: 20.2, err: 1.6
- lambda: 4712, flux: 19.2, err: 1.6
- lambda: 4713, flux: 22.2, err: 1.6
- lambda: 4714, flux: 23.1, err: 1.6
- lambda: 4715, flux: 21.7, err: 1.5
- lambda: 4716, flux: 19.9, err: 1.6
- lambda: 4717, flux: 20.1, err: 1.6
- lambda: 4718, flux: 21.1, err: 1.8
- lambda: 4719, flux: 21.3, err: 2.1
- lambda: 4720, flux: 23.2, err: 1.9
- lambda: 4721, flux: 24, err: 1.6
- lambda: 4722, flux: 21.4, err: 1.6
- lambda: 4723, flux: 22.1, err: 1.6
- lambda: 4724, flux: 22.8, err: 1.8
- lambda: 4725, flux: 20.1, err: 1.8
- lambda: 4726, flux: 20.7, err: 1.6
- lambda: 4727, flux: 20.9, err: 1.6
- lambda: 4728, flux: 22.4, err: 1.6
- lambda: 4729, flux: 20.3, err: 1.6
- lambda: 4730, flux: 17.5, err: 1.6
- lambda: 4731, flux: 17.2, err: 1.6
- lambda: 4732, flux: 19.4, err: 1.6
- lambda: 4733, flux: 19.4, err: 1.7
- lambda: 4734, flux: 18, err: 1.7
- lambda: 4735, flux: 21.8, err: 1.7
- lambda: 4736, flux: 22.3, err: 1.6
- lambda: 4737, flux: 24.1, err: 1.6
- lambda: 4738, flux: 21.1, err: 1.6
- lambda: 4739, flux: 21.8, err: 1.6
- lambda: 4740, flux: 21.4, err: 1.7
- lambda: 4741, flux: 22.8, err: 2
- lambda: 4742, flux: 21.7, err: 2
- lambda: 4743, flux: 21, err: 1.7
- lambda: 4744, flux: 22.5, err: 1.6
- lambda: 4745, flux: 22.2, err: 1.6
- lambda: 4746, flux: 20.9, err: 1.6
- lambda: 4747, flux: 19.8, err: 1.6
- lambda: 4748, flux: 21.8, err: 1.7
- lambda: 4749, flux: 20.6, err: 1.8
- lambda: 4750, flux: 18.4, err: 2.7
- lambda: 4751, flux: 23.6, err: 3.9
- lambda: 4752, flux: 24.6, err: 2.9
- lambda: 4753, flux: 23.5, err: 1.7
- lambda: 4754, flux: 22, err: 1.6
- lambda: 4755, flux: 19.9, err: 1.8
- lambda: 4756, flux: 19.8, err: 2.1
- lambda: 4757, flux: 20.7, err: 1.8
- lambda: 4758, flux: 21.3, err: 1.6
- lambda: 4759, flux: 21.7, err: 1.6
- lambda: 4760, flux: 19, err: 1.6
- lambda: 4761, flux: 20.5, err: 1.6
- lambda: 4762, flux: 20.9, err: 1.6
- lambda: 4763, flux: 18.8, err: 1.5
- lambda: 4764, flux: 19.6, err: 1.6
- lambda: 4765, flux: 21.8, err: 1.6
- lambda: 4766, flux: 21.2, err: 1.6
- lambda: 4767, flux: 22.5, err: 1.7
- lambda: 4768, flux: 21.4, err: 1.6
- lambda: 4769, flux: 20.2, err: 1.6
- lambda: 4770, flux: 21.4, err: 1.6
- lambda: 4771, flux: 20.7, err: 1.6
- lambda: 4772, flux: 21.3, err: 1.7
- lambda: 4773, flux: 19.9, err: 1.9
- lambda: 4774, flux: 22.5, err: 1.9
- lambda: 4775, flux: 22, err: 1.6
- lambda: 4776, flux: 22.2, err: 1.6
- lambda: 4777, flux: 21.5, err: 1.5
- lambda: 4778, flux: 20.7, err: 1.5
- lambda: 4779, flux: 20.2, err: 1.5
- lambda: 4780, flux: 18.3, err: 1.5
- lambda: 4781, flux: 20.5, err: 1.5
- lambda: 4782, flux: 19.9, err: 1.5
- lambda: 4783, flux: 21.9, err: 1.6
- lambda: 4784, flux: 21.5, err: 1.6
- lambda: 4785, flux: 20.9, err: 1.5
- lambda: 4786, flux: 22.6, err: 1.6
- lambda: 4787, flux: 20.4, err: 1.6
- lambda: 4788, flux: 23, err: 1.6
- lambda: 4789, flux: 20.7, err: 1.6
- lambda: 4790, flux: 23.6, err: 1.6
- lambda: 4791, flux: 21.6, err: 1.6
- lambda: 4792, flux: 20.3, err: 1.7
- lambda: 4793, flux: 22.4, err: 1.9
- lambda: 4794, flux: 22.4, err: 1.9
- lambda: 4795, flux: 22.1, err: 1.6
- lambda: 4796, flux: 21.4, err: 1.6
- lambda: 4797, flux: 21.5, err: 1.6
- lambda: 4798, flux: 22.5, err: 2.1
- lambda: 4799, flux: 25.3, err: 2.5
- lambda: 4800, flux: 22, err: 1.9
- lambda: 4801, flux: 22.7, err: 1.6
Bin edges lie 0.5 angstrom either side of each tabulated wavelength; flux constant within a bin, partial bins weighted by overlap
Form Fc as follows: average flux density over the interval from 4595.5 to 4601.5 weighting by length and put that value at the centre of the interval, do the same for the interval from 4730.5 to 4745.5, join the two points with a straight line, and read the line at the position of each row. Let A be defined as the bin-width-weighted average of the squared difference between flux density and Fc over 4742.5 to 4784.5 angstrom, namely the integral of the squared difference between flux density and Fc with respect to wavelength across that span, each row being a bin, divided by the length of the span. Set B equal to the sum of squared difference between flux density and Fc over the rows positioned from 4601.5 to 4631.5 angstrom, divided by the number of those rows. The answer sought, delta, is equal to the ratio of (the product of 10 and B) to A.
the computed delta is 28.5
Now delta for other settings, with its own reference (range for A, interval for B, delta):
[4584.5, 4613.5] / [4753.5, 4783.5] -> 7.0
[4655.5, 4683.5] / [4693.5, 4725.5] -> 10.0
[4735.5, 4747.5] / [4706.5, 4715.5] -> 15.0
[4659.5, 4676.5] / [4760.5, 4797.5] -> 4.9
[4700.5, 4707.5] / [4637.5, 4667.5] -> 8.0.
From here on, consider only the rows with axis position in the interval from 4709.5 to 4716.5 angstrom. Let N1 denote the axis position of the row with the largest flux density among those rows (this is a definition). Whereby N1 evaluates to 4714 angstrom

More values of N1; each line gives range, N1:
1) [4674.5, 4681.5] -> 4677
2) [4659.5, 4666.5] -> 4662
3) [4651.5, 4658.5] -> 4656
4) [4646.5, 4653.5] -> 4648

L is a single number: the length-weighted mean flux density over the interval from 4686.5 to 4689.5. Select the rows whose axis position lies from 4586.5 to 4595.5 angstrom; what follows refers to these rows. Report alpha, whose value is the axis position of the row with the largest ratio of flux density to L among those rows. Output 4595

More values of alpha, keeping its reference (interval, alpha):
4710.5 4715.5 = 4714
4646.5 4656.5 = 4656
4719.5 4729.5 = 4721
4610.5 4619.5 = 4617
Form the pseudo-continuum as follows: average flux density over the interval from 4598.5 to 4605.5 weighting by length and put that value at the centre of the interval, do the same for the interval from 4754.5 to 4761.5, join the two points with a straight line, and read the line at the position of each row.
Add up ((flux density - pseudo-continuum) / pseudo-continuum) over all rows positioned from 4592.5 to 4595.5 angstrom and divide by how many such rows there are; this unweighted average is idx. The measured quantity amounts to 0.03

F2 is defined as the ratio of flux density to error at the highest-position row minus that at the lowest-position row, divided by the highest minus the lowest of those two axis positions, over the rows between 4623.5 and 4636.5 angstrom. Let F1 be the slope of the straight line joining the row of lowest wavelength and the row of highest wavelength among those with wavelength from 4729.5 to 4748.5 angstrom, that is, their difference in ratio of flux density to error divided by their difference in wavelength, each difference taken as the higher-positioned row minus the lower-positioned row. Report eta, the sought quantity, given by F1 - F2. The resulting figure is -0.1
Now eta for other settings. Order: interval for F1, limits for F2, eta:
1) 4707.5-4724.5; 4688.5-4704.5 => 0.2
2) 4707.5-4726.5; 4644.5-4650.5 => 0.1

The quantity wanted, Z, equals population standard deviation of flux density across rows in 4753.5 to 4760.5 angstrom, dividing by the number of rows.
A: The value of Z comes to 1.02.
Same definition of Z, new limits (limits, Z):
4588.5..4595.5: 1.17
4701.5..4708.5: 1.68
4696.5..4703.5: 1.25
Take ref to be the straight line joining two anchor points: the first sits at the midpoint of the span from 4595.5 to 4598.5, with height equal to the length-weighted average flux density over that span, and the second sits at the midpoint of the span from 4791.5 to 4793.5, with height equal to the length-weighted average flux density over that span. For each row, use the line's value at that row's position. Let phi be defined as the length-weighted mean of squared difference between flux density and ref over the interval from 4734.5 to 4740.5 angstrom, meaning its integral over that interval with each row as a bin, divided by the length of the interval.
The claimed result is 3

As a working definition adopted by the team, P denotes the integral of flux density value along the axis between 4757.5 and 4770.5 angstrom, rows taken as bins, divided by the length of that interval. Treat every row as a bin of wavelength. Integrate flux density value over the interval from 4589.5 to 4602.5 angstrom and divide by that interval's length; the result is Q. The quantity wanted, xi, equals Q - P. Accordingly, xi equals -1.6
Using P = 20.8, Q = 19.2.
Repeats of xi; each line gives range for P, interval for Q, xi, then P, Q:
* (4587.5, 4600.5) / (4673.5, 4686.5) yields 1.3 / 19.0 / 20.3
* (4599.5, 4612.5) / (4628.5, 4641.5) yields 0.7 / 20.1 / 20.9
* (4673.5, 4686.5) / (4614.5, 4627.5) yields 1.5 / 20.3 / 21.8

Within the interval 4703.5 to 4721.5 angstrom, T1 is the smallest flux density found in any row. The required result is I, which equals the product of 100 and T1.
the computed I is 1840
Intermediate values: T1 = 18.4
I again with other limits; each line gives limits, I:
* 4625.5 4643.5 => 1750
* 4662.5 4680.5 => 1720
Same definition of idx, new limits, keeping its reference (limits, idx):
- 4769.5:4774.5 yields 0.03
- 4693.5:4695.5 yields -0.05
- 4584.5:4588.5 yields 0.00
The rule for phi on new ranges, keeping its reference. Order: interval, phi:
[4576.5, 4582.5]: 6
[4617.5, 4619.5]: 13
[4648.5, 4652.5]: 2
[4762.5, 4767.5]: 2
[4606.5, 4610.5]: 7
